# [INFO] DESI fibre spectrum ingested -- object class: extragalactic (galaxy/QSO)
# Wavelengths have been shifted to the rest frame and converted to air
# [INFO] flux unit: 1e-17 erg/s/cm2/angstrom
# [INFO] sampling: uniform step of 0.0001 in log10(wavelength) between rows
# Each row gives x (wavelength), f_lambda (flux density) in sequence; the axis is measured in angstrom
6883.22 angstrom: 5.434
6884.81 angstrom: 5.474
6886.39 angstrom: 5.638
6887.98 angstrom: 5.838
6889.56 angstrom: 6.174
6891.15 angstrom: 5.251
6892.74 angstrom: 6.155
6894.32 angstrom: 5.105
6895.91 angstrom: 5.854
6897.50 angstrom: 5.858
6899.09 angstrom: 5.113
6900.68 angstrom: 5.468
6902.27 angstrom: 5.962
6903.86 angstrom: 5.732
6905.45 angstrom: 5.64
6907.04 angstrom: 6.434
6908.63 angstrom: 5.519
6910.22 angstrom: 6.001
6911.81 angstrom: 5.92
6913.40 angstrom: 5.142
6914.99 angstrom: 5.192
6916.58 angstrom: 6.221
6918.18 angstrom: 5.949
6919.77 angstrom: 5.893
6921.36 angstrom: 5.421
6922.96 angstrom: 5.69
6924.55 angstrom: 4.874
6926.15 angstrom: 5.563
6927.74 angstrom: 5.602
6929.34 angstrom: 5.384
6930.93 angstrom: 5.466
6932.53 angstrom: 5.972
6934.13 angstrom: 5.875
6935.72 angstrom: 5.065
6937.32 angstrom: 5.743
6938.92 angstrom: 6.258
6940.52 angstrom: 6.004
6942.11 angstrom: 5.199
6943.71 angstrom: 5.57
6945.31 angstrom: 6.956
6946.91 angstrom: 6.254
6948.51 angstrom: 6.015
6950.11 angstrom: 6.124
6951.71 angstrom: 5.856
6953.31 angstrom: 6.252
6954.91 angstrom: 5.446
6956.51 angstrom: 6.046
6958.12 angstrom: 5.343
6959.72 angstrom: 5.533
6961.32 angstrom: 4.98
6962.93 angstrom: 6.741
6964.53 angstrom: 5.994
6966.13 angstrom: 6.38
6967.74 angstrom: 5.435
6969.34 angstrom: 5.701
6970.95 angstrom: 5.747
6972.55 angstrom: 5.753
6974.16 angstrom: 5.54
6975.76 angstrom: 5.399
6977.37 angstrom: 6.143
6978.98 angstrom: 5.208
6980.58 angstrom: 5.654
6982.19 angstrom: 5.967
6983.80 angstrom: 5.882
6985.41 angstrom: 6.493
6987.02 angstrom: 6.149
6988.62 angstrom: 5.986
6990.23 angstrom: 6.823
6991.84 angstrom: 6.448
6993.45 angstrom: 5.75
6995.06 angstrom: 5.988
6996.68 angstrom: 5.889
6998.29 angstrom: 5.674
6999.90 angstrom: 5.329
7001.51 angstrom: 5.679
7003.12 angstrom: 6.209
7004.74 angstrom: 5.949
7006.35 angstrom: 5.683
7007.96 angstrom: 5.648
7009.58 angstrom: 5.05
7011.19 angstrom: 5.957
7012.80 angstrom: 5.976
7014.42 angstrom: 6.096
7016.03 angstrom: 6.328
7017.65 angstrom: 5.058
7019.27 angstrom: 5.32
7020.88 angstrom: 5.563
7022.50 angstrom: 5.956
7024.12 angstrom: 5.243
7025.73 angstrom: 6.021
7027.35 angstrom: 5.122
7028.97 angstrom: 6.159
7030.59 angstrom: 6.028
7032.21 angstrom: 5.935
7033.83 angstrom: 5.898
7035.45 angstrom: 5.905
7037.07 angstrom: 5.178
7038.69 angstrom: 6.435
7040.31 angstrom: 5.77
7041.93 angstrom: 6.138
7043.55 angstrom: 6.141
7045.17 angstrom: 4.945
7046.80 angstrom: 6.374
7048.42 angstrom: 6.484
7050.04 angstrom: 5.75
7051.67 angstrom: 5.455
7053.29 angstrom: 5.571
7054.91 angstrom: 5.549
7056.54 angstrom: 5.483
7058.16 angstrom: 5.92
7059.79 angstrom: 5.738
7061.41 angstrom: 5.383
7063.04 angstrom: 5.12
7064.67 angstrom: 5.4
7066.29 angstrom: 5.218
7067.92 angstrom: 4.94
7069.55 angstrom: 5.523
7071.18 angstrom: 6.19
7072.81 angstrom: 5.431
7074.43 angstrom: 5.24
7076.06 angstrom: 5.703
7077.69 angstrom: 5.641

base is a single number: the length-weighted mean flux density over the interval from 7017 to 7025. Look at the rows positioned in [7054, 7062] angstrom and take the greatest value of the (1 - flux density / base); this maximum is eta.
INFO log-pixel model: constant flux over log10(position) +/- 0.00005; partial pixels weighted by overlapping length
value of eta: 0.011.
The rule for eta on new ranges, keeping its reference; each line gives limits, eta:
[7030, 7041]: 0.049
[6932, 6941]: 0.070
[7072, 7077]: 0.037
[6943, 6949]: -0.023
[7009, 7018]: 0.072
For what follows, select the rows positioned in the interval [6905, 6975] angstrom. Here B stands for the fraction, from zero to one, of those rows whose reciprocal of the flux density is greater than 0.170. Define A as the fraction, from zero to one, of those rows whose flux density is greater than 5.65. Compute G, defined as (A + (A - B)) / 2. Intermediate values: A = 0.57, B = 0.59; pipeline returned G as 0.3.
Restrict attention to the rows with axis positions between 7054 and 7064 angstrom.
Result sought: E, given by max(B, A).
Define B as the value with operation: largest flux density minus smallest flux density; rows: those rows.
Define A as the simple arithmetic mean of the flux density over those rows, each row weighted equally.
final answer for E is 5.53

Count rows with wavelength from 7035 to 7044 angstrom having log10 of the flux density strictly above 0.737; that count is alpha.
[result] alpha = 5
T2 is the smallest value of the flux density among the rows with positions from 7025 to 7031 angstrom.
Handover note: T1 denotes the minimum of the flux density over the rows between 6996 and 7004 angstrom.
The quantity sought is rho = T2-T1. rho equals -0.2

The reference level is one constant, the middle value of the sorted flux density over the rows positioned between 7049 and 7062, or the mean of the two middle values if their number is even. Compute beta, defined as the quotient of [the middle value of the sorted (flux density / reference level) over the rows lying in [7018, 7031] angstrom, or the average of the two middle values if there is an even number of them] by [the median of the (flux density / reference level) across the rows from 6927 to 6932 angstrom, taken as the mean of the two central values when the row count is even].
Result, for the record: 1.05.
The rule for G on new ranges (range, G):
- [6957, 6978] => 0.2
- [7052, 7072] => -0.2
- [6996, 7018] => 0.5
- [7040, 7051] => 0.6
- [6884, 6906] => 0.1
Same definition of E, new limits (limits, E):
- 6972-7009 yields 5.88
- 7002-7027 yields 5.74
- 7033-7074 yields 5.68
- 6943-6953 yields 6.13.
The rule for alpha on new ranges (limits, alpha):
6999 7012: 6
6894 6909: 8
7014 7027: 5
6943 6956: 7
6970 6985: 7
